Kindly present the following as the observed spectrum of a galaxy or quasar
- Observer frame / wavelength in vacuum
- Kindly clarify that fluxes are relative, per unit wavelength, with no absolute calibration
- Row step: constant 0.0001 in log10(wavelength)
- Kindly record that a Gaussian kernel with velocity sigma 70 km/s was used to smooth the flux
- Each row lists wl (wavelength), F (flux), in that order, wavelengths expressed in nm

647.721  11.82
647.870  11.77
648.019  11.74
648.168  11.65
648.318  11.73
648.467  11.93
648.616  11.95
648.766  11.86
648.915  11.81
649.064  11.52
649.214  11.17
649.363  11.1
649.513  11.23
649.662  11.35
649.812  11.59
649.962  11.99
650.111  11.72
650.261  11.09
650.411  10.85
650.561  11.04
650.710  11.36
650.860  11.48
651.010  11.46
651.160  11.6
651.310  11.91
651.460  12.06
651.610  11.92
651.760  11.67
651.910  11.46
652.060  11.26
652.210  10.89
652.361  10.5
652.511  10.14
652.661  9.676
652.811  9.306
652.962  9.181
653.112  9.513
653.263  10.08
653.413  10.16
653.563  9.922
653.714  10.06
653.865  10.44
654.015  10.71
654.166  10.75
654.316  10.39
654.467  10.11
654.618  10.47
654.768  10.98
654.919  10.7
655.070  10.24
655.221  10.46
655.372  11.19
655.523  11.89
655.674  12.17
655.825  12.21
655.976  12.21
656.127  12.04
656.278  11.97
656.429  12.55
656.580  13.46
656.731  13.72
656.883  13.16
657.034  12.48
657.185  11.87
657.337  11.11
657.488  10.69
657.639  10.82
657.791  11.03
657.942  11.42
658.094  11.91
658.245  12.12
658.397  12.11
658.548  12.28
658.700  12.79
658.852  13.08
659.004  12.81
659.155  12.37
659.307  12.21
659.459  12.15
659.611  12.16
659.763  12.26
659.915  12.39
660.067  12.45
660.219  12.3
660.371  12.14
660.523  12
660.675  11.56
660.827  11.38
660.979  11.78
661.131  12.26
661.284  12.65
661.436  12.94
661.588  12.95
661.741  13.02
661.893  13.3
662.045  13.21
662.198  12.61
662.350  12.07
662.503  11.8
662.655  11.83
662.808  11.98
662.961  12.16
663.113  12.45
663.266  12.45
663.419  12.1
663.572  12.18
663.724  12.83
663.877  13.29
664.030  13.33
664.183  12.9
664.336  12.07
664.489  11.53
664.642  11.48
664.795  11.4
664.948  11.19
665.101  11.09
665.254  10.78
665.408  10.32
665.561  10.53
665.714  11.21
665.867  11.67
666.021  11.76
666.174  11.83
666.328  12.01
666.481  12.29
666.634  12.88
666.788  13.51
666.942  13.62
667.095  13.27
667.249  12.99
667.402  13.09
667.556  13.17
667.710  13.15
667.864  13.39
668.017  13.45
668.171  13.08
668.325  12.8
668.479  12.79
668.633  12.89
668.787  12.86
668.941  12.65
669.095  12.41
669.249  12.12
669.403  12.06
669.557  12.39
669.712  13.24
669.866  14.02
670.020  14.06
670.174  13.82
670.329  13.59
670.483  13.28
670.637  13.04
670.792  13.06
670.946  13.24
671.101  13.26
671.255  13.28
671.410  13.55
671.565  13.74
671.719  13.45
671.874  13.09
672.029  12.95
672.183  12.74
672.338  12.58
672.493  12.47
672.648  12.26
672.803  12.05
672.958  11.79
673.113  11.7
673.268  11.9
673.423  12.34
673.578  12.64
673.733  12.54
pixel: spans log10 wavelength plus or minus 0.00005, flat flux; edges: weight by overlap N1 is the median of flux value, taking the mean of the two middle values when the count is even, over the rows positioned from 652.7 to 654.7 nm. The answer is 10.1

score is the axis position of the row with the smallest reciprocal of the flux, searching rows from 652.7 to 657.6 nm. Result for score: 656.731 nm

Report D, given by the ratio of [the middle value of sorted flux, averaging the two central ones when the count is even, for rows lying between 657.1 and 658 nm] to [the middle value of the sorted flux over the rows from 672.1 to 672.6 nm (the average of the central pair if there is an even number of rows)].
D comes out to 0.88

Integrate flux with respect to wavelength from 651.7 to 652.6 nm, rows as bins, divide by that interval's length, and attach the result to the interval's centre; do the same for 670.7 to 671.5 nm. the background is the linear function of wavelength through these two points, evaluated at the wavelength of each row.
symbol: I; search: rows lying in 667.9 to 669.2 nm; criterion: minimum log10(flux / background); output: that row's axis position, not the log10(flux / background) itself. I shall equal 669.095 nm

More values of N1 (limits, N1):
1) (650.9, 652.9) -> 11.5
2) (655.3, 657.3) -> 12.2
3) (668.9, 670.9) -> 13.1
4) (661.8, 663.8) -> 12.2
